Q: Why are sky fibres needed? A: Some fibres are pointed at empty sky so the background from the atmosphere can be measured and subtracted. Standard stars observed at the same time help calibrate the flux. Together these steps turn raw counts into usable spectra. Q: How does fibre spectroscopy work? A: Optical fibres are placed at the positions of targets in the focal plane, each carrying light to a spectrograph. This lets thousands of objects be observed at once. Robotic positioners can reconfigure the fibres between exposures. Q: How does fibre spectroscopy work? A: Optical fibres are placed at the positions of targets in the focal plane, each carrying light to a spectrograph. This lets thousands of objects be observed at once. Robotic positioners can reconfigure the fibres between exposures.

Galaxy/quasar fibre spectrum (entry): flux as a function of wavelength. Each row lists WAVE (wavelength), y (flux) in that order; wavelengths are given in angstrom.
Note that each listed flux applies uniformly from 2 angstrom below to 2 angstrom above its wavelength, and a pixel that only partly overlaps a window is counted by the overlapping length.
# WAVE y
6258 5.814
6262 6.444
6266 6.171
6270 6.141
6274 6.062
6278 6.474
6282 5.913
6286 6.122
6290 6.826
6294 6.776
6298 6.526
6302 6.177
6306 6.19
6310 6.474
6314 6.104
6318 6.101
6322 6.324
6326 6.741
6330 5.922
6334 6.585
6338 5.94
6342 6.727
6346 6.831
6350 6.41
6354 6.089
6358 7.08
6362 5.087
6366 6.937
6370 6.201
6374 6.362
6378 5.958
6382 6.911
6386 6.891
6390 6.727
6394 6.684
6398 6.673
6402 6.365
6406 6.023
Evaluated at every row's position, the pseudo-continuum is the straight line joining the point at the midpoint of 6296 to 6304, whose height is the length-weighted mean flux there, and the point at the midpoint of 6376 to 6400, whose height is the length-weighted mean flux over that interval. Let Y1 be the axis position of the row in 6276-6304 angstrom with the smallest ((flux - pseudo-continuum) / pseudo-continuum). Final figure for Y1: 6282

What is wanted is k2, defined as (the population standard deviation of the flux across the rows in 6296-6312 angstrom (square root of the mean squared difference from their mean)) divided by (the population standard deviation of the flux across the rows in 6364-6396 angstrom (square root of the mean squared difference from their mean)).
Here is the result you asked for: 0.5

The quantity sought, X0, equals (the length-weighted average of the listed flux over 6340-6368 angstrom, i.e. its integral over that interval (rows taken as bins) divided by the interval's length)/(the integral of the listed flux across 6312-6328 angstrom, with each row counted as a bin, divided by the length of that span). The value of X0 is 1.021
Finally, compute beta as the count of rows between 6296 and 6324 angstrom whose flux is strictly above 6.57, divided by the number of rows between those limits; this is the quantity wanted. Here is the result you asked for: 0.00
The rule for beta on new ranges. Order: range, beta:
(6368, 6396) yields 0.57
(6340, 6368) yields 0.57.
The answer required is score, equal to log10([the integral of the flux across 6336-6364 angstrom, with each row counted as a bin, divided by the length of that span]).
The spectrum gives 0.800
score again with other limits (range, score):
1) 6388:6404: 0.820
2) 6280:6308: 0.804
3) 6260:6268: 0.800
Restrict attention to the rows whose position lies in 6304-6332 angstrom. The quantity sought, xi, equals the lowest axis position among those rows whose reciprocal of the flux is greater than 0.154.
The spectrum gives 6306 angstrom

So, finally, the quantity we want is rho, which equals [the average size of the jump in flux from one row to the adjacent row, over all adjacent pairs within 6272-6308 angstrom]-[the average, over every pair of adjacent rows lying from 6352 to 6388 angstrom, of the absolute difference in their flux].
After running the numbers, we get -0.6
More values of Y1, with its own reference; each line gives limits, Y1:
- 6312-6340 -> 6338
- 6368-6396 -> 6378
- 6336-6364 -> 6362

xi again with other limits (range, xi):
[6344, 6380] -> 6350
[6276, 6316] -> 6278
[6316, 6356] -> 6318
